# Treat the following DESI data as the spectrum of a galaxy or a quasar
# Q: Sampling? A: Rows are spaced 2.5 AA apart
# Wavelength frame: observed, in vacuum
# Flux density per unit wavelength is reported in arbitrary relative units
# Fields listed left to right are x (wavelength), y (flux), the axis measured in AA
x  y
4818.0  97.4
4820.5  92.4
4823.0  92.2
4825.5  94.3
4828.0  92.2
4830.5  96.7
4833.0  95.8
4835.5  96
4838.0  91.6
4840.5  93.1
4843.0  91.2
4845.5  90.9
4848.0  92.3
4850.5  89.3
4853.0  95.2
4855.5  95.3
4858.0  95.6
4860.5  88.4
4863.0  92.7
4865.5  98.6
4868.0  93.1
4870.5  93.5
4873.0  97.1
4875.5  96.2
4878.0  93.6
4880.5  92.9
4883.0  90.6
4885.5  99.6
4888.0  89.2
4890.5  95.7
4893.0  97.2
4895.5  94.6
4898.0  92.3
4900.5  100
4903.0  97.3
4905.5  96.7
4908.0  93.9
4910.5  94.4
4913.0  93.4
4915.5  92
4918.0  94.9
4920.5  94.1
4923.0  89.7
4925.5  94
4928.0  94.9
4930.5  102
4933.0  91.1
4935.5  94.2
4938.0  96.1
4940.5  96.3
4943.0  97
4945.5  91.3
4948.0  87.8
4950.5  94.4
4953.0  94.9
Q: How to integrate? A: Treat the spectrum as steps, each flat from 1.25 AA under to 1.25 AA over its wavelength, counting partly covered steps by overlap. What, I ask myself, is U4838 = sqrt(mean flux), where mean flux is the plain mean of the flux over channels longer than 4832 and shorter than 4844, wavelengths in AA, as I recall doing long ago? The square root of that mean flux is 9.67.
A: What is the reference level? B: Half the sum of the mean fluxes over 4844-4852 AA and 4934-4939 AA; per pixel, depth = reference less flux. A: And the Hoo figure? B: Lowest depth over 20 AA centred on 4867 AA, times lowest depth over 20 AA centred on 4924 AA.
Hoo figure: 51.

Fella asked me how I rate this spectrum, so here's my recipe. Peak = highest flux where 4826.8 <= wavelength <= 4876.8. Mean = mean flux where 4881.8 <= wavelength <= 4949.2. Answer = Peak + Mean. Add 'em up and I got 193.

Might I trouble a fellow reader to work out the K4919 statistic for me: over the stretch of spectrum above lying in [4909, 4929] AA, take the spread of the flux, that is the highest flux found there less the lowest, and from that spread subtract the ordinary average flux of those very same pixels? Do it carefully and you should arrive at -88.2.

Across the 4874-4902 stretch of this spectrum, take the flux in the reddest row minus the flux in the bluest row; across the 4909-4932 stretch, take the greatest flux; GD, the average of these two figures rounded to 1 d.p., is 52.9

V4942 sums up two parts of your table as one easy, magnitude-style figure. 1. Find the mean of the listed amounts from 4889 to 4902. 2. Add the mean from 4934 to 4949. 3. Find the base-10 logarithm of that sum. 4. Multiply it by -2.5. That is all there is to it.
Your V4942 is -5.70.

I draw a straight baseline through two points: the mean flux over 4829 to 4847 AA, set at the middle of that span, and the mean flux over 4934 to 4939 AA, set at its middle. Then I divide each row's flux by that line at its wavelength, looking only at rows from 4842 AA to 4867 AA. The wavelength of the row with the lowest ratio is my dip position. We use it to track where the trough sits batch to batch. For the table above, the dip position 4860.5 AA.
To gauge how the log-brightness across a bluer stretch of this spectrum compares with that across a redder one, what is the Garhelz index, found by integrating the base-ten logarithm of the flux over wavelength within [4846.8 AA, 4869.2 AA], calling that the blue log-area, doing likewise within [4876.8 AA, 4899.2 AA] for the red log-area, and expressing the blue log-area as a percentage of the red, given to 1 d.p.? 99.9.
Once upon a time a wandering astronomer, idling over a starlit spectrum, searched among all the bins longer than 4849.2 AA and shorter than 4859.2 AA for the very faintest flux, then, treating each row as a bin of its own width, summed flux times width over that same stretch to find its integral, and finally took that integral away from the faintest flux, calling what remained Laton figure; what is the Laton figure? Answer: -849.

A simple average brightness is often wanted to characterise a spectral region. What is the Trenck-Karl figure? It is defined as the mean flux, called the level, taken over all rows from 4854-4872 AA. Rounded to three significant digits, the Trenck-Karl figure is 93.9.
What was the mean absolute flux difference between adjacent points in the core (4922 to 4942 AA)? 4.1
